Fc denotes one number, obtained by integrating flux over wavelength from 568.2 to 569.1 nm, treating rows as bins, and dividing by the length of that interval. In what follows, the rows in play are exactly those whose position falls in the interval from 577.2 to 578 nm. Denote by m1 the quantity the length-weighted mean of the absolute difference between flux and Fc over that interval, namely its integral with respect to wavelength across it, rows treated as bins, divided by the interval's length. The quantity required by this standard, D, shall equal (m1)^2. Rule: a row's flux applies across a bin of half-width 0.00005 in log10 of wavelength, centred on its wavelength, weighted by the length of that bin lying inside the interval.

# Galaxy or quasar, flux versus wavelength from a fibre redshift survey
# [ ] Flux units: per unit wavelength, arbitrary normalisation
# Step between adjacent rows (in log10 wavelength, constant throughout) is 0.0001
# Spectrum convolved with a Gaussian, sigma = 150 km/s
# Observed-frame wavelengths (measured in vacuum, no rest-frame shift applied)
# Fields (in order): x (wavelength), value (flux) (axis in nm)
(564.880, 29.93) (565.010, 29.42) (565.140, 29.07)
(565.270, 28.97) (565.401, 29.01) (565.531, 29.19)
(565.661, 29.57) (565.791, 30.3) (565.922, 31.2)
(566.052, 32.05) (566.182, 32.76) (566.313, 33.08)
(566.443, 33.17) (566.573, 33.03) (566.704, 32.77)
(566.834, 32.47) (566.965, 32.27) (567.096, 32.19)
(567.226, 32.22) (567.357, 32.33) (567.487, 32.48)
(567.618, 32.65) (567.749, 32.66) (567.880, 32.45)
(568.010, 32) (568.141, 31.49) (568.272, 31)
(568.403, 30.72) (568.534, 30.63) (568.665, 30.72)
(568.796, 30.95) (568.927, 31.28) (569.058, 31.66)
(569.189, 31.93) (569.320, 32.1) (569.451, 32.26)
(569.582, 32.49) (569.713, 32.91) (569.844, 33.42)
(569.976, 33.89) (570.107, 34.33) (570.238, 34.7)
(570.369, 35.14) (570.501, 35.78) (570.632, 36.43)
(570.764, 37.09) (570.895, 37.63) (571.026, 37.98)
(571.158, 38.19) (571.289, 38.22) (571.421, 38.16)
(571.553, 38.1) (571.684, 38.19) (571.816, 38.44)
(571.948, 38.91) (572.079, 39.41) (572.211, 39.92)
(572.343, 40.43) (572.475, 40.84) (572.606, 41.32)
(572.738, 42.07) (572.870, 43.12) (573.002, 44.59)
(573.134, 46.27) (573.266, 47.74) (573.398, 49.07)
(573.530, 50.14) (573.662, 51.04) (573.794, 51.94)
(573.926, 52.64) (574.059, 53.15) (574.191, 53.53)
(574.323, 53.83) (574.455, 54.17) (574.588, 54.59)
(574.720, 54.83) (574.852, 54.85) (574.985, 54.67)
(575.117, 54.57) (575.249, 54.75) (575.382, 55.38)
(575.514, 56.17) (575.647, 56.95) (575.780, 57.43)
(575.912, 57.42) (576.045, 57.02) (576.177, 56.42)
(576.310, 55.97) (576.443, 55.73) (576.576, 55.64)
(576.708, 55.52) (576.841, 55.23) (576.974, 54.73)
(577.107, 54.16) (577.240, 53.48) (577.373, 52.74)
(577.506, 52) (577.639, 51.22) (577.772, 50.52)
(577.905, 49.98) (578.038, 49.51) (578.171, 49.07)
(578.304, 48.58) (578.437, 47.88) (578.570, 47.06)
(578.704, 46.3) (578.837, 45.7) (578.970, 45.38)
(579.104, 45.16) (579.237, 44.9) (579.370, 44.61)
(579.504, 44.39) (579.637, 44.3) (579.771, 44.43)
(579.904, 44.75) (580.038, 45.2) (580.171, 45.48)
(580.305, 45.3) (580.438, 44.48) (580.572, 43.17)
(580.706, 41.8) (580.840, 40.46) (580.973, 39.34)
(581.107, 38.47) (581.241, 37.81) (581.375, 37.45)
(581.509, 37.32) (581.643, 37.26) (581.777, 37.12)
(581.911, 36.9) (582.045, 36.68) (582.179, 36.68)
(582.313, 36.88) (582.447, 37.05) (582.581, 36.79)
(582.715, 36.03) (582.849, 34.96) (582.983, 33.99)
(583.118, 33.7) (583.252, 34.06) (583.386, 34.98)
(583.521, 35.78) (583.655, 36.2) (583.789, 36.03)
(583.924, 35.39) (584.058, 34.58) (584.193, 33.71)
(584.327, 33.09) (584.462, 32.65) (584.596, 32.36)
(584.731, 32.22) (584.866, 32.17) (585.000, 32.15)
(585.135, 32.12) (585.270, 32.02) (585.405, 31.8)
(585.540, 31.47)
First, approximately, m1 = 21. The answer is 423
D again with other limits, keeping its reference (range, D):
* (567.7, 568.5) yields 1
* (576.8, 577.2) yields 557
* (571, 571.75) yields 52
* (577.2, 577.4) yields 491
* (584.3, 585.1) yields 2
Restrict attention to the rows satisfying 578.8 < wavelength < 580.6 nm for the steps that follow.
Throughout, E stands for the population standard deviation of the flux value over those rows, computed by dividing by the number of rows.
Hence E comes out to 0.6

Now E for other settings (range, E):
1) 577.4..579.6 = 2.5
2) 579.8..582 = 3.3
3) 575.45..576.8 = 0.7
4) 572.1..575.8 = 5.6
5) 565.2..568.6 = 1.3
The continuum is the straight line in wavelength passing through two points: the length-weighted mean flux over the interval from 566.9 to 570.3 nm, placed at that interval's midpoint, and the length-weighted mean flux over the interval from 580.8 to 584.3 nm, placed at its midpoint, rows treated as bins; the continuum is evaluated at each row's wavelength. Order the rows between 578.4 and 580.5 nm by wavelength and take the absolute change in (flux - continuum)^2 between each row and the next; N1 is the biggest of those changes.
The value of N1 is 21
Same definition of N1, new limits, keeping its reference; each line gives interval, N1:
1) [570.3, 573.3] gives 39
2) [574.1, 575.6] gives 32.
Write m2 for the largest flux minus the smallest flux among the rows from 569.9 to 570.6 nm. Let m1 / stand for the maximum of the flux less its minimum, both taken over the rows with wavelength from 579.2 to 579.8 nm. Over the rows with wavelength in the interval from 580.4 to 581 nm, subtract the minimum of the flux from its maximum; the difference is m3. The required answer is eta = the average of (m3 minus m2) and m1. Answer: 1.9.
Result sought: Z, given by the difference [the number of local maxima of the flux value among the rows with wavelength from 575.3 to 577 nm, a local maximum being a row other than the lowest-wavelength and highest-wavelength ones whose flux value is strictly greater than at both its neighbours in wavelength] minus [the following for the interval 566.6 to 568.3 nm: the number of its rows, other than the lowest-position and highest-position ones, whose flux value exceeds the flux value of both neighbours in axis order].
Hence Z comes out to 0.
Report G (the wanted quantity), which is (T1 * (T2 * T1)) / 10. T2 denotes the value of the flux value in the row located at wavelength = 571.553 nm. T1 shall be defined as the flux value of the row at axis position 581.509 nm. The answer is 5307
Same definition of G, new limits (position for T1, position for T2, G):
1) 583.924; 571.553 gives 4772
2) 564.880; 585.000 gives 2880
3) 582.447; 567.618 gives 4482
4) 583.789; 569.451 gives 4188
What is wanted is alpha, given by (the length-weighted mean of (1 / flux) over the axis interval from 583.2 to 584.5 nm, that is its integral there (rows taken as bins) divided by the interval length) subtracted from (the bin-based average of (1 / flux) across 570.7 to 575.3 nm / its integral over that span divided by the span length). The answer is -0.007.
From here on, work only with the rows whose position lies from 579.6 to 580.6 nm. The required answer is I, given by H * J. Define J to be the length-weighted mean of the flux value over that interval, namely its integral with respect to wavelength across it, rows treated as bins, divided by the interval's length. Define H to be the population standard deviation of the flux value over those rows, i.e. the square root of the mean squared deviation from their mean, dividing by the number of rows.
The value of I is 31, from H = 0.7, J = 45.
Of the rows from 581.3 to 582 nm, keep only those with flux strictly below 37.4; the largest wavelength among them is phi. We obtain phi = 581.911 nm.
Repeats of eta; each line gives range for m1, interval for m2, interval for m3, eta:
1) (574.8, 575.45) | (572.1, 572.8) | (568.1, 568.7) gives -0.2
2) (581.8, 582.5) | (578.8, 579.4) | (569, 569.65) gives 0.1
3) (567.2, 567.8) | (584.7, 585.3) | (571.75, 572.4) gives 1.1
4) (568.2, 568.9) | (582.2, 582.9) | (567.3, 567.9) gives -0.7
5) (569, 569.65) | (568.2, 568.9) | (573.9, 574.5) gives 1.0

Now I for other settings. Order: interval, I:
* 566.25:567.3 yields 13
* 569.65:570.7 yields 38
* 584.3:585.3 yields 11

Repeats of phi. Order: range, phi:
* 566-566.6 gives 566.573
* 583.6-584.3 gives 584.193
